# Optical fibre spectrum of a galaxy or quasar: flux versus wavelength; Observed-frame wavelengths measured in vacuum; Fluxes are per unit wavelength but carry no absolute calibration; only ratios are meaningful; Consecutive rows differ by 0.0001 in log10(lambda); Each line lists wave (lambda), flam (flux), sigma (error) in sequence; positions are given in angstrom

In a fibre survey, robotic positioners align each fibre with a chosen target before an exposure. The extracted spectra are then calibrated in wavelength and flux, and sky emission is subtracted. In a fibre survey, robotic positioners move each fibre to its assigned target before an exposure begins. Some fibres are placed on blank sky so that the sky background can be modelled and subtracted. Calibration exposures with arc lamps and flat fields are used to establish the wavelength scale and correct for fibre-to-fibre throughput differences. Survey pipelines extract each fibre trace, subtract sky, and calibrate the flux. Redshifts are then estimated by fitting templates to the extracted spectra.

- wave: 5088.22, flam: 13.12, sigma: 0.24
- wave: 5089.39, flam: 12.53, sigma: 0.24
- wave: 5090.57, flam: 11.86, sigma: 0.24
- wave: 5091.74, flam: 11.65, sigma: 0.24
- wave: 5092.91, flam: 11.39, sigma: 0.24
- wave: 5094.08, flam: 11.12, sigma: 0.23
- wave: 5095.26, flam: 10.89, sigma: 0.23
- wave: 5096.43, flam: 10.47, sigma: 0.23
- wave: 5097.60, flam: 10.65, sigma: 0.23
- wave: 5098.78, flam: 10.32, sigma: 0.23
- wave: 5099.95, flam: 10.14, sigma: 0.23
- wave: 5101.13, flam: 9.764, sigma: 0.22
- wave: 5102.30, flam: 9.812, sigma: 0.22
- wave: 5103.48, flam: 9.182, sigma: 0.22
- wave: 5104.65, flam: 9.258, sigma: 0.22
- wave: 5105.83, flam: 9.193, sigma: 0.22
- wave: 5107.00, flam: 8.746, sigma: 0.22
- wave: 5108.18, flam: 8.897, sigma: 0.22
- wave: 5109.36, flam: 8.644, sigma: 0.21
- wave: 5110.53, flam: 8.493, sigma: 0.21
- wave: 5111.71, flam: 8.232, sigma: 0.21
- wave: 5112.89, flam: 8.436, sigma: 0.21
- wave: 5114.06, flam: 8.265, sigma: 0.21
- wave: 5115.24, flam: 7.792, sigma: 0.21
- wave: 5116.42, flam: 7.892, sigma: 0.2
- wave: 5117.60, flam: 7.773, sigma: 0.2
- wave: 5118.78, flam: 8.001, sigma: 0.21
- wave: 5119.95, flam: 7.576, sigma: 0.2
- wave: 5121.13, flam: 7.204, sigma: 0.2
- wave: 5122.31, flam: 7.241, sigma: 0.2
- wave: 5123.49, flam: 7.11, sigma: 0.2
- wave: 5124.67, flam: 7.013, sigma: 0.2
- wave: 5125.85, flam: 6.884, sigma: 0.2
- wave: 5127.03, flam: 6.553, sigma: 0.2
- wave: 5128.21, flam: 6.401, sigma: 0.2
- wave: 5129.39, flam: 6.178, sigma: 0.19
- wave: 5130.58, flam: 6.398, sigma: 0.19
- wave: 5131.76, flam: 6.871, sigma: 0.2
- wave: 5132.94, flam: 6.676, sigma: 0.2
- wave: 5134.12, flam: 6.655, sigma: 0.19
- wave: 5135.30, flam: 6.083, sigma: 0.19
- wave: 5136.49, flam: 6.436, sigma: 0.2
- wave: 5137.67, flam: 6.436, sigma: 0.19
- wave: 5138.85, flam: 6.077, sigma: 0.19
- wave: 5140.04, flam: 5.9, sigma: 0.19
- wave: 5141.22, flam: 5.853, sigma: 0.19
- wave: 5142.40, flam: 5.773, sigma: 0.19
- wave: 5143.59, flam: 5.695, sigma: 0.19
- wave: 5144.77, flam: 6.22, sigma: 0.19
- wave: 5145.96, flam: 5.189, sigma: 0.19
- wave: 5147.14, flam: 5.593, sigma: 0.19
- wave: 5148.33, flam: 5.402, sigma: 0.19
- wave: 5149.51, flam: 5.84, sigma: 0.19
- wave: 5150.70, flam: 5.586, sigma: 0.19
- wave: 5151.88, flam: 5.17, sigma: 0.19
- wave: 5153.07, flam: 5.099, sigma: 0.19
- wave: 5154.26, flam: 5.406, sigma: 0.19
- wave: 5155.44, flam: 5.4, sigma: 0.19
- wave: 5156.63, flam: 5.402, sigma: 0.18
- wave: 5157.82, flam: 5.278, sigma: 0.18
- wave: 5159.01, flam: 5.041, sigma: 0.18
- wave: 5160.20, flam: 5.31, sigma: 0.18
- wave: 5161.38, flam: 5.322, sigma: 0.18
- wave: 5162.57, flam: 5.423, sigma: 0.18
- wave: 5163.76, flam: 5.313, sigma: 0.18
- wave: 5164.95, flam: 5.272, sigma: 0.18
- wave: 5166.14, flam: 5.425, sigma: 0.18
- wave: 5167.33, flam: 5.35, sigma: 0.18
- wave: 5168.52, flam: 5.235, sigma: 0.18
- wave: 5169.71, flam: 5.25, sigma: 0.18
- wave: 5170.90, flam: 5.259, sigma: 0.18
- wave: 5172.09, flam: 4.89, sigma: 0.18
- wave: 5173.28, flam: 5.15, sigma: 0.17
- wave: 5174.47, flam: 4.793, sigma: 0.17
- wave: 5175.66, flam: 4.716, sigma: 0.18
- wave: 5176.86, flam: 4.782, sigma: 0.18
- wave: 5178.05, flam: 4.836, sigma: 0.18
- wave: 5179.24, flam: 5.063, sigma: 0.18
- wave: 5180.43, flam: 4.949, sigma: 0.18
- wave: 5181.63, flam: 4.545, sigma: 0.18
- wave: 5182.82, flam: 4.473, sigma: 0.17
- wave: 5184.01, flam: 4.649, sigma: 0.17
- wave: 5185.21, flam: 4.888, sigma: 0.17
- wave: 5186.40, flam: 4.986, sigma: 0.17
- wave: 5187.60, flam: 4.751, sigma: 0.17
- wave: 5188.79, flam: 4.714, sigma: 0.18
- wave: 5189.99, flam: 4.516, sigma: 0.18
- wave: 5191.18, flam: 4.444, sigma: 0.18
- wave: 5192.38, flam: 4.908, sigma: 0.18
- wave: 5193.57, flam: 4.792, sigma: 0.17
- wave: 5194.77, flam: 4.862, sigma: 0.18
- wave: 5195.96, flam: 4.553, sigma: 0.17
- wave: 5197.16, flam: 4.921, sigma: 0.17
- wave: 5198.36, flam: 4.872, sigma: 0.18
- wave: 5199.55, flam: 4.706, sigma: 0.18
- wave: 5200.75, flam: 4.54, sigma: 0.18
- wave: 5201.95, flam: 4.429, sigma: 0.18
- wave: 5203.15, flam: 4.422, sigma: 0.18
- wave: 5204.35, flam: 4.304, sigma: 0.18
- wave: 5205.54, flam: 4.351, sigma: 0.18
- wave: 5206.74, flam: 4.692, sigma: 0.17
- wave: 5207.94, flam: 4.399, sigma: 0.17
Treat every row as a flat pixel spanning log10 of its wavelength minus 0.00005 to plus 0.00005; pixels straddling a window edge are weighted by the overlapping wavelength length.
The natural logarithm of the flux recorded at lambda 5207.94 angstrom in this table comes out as 1.48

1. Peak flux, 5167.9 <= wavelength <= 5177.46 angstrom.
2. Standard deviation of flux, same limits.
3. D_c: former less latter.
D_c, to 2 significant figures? 5.0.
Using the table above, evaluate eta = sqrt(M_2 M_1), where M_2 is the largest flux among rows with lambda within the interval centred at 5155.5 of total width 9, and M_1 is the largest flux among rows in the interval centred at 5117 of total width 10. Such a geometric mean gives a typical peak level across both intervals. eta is 6.8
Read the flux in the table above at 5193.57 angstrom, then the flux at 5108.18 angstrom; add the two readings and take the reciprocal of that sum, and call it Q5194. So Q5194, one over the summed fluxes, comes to 0.07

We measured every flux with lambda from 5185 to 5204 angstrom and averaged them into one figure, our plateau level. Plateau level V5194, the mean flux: 4.7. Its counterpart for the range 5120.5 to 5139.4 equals 6.6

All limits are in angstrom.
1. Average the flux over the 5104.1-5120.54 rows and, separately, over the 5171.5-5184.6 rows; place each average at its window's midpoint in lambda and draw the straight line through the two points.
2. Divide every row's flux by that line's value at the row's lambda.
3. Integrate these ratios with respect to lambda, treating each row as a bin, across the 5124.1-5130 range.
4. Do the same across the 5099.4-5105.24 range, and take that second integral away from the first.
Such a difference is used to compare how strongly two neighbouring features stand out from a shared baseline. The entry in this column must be -1.2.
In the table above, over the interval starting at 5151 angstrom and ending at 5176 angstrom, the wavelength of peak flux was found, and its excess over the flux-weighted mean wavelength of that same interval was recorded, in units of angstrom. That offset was 2.5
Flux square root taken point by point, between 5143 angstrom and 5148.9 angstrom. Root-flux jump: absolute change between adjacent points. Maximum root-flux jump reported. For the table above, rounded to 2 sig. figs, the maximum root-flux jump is 0.22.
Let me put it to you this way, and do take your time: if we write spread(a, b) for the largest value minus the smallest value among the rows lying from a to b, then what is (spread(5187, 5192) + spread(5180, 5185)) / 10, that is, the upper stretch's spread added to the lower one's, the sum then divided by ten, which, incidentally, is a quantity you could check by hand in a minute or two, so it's 0.078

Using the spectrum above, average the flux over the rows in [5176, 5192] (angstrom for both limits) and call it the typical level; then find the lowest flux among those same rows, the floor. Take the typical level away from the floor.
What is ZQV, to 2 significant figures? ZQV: -0.29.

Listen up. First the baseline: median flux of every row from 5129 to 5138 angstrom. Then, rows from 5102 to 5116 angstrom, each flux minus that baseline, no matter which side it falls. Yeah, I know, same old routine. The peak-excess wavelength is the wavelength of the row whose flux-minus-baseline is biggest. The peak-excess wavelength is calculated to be 5102.30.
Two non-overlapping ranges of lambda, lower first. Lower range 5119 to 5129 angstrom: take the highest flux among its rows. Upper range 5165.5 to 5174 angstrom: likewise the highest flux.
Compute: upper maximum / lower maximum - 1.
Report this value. -0.28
